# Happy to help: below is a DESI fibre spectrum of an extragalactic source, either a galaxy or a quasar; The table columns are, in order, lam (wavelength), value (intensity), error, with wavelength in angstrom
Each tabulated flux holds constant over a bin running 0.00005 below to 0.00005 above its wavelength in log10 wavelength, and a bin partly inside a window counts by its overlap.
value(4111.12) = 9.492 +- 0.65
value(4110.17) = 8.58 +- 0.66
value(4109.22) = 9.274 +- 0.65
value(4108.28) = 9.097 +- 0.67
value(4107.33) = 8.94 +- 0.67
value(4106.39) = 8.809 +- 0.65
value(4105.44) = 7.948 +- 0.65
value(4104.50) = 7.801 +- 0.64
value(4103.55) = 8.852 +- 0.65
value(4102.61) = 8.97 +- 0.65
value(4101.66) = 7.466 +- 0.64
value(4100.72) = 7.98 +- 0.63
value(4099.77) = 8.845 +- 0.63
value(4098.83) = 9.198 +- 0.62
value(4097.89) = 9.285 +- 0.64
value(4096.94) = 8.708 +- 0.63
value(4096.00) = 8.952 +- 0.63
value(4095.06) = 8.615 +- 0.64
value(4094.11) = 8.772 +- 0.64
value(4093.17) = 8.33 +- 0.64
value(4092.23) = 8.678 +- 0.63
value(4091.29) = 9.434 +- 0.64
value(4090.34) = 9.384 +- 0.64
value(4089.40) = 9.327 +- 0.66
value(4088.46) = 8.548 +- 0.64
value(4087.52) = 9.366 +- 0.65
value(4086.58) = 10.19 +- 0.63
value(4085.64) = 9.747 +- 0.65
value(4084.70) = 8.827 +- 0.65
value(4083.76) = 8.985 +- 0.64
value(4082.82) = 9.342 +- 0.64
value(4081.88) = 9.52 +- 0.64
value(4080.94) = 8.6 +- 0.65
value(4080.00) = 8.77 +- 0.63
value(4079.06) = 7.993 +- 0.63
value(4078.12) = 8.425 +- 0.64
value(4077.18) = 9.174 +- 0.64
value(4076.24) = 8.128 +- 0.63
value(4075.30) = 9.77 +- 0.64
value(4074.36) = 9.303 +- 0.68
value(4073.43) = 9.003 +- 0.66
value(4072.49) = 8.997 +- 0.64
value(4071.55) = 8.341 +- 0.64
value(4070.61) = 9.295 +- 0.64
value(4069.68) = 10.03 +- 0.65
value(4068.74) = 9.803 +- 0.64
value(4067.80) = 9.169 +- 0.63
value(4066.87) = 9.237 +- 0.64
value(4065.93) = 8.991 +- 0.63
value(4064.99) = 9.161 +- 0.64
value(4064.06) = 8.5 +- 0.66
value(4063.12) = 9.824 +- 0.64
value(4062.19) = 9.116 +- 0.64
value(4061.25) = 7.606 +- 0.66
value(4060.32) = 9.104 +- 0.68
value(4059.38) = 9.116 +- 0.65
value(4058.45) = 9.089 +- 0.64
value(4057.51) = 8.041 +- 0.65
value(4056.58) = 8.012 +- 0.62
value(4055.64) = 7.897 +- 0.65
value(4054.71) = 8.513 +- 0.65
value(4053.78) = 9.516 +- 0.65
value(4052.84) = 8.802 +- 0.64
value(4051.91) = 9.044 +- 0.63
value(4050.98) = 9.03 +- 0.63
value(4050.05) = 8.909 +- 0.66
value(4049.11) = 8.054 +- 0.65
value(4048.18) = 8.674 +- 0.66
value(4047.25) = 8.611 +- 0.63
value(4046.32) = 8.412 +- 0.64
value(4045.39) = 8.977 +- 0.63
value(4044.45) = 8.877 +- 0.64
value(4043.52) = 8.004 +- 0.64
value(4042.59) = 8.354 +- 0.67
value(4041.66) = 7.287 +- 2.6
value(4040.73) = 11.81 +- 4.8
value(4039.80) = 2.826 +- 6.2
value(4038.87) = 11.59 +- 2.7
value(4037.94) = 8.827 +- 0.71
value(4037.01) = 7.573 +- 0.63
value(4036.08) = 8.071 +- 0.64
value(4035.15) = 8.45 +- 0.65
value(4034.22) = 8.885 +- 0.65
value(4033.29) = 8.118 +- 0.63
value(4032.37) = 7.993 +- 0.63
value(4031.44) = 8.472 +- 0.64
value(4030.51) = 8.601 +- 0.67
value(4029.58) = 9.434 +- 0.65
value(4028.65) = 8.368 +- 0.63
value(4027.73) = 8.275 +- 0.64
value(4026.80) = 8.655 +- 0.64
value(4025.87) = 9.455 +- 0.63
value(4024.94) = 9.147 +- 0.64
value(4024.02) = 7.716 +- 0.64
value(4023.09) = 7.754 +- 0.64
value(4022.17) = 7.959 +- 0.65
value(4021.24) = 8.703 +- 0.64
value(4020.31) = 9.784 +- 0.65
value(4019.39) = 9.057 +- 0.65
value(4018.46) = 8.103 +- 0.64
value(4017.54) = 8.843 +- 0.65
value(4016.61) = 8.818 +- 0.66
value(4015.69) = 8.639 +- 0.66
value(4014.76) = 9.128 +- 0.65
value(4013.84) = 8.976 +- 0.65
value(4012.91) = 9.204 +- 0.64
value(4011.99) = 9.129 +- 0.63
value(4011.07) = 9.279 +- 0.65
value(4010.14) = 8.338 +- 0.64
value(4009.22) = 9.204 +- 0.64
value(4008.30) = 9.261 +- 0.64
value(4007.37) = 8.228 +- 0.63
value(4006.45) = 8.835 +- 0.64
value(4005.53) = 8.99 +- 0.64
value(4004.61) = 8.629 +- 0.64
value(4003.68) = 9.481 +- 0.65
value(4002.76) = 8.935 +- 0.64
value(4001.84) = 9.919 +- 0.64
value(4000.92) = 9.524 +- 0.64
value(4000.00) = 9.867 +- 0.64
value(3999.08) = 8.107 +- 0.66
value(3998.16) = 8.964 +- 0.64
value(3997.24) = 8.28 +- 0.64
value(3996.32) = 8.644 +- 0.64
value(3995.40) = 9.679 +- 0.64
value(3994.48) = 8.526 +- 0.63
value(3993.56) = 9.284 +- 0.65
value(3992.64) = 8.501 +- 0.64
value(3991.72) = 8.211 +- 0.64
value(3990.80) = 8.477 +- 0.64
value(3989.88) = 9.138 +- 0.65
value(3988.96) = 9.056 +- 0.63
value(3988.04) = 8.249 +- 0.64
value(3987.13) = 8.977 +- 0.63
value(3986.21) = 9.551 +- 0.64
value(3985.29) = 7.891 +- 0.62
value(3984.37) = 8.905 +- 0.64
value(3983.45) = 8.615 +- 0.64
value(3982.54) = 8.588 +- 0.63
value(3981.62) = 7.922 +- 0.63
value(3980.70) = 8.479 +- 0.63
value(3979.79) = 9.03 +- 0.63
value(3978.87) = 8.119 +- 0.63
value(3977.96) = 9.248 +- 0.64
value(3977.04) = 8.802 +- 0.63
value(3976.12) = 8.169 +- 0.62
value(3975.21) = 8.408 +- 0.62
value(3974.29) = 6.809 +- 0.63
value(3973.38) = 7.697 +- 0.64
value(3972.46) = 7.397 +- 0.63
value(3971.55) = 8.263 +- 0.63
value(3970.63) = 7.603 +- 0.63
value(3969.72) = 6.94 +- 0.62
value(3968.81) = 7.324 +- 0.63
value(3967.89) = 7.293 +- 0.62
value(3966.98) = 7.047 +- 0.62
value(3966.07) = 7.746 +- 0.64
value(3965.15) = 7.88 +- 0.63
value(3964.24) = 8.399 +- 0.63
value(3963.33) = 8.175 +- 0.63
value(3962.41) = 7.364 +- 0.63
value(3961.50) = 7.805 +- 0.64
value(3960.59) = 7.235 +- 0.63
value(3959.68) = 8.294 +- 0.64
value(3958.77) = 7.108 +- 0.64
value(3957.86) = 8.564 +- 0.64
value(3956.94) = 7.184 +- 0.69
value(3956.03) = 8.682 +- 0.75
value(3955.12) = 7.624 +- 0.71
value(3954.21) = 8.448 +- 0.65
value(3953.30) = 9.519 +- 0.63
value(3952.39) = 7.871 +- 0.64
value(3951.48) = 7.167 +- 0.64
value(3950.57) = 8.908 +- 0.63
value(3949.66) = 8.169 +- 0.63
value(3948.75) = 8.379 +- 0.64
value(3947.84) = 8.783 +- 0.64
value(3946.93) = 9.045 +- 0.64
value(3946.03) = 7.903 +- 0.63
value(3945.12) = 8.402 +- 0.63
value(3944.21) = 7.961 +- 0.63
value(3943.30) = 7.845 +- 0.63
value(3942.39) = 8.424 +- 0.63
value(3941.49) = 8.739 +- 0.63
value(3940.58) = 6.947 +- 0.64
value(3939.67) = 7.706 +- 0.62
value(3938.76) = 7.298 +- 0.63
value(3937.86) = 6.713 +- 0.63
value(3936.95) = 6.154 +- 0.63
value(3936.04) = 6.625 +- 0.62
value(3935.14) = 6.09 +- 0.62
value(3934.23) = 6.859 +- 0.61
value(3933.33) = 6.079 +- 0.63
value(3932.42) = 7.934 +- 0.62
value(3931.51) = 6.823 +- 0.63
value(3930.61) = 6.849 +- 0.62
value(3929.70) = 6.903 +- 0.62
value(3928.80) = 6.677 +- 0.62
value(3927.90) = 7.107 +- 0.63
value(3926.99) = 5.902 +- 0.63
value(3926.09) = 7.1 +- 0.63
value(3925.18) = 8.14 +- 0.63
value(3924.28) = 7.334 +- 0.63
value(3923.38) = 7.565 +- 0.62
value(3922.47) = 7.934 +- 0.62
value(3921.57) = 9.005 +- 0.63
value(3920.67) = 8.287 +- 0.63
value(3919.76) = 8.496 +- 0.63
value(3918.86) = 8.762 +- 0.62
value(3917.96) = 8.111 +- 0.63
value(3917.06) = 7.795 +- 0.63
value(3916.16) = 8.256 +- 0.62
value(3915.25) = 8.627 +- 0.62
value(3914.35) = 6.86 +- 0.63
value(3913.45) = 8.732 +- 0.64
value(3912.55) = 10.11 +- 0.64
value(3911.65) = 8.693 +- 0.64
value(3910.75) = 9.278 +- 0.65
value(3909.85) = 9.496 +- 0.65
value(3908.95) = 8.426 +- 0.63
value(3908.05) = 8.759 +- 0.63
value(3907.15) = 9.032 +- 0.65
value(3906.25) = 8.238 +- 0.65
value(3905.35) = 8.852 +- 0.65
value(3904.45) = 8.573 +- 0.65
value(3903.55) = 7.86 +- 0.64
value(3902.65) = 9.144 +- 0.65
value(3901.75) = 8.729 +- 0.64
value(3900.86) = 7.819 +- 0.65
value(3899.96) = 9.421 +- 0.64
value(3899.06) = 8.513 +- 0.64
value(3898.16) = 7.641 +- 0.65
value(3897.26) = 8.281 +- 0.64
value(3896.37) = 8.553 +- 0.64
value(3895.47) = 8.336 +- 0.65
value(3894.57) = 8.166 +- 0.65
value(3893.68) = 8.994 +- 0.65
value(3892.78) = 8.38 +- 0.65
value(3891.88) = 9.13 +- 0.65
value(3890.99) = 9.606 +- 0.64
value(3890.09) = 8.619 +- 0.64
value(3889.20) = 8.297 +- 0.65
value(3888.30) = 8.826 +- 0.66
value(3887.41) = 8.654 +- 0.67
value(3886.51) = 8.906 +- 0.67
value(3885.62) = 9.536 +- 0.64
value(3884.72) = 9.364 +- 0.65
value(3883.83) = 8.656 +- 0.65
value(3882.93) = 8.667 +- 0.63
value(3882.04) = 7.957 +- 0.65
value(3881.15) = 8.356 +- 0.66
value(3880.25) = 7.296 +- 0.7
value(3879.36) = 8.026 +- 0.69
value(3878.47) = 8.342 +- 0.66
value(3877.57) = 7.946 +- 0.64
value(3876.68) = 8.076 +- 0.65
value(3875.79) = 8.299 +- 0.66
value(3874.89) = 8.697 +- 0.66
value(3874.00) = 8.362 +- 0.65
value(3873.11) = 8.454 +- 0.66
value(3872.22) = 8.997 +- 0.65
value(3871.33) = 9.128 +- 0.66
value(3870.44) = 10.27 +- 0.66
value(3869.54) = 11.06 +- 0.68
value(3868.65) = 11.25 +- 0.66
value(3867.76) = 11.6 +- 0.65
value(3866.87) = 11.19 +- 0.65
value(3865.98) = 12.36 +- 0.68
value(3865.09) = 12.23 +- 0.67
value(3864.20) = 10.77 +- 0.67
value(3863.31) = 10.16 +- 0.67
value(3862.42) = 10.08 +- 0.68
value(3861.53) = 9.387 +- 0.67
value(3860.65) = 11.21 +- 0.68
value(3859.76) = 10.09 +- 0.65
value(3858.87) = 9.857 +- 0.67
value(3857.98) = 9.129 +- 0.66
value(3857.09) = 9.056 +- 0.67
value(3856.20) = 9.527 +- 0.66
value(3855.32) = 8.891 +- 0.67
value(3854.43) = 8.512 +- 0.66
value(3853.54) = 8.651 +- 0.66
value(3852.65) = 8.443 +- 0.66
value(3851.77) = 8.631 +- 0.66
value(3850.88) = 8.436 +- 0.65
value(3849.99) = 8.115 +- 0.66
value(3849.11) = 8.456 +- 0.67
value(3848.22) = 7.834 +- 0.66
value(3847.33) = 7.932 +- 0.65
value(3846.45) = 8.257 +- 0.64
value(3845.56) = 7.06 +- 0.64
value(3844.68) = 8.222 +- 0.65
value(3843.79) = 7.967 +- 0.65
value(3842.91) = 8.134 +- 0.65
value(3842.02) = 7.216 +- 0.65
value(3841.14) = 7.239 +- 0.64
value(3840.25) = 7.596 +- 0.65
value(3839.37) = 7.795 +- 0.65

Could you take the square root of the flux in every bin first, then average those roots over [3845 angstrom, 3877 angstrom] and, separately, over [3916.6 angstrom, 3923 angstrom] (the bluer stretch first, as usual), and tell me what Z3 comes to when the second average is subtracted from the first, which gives 0.17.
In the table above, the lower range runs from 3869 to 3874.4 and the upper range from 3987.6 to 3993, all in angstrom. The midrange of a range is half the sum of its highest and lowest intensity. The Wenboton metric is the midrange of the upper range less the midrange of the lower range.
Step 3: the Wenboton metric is -1.0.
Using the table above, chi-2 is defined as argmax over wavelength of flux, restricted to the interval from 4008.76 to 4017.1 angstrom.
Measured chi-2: 4011.07 angstrom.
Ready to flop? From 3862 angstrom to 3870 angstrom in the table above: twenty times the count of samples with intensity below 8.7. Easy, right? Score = 0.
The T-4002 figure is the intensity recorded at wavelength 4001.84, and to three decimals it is 9.919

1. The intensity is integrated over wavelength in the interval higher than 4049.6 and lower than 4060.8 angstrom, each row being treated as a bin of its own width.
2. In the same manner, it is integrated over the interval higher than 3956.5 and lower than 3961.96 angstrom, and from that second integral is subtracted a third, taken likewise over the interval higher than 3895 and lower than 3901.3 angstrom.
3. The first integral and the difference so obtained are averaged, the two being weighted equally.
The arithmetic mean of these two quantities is 44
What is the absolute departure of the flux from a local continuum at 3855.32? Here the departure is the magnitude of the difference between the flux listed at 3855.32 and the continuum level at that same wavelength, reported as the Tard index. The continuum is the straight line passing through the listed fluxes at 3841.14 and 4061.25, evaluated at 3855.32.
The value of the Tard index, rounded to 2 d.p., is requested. 1.63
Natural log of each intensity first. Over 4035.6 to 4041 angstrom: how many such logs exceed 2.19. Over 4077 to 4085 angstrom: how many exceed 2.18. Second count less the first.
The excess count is 2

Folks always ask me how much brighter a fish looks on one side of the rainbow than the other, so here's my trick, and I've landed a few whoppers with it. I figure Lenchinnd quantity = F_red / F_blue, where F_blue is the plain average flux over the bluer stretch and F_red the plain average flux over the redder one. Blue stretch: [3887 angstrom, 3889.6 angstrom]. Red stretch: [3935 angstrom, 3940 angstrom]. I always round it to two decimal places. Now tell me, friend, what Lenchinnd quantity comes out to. 0.79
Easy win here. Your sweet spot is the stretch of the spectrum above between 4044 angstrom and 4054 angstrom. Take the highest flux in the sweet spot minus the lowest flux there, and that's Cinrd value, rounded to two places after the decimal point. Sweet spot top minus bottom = 1.46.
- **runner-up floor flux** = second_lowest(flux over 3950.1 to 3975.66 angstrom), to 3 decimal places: 6.940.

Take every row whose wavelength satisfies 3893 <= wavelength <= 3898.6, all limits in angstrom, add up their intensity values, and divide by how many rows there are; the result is 8.3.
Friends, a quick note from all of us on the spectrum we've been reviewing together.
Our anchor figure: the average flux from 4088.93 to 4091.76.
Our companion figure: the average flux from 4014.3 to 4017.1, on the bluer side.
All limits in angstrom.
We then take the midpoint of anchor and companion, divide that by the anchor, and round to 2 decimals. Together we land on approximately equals 0.97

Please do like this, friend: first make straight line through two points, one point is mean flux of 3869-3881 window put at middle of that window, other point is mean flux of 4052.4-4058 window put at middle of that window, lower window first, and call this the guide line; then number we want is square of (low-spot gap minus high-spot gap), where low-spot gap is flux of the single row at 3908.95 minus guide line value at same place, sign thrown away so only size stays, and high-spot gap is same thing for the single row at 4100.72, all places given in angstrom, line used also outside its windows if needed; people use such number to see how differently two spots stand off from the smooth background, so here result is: 0.04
